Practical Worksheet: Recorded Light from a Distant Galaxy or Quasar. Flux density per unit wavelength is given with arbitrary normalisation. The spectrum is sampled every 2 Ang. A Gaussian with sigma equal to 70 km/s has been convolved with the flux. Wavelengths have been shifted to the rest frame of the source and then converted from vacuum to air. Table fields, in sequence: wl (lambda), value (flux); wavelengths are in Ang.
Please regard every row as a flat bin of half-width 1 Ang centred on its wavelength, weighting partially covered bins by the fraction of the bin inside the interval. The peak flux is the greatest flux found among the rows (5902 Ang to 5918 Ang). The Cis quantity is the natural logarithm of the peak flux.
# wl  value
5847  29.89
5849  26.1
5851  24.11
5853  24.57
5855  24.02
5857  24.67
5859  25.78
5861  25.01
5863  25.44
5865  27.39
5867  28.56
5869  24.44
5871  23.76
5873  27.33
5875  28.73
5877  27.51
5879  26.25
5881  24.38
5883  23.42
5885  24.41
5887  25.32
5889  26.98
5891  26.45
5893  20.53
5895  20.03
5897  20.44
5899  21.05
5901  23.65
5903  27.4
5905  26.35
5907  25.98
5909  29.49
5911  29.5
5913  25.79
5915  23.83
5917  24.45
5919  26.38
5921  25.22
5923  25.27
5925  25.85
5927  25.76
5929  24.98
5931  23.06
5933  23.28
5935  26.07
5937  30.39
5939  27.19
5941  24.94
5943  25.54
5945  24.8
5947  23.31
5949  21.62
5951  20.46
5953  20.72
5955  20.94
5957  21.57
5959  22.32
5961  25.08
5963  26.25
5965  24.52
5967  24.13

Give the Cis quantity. 3.38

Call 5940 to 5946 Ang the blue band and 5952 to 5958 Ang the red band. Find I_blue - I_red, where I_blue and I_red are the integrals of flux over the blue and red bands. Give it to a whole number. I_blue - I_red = 24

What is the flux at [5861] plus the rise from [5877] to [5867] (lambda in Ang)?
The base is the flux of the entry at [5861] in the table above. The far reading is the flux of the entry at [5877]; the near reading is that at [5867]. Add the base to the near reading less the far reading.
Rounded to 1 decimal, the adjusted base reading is 26.1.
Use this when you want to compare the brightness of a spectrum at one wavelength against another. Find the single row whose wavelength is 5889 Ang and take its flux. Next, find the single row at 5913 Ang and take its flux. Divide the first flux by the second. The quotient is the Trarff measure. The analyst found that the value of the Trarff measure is 1.05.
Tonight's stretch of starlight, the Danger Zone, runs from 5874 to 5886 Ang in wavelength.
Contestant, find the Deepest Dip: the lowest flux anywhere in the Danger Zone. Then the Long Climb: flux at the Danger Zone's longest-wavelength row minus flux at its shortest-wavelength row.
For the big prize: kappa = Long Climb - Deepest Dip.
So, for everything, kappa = -27.7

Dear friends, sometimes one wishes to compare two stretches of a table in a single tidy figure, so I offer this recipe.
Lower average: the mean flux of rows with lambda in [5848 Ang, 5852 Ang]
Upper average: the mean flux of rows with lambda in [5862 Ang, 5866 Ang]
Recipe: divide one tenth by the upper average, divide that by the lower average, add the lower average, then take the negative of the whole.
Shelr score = -25.1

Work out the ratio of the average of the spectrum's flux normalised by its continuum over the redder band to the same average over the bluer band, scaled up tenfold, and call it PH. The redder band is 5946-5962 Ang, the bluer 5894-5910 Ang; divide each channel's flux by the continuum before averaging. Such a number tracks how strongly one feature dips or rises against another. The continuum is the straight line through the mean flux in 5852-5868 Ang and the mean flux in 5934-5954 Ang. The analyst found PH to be 9.3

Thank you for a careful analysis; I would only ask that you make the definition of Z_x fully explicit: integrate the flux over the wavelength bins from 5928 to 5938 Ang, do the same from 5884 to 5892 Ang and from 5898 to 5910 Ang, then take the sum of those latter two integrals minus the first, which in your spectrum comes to 259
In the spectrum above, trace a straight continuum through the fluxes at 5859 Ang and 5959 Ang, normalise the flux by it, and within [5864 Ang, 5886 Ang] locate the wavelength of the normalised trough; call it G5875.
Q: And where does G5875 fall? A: 5871 Ang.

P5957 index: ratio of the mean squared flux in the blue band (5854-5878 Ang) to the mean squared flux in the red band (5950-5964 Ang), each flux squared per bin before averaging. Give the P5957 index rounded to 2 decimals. 1.34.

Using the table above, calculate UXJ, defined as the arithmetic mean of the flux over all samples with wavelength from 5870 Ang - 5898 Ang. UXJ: 24.7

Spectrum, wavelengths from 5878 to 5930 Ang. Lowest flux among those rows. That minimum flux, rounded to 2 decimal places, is 20.03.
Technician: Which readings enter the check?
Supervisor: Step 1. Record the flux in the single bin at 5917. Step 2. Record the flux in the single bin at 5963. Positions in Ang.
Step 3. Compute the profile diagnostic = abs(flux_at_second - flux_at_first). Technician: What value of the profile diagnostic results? 1.8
